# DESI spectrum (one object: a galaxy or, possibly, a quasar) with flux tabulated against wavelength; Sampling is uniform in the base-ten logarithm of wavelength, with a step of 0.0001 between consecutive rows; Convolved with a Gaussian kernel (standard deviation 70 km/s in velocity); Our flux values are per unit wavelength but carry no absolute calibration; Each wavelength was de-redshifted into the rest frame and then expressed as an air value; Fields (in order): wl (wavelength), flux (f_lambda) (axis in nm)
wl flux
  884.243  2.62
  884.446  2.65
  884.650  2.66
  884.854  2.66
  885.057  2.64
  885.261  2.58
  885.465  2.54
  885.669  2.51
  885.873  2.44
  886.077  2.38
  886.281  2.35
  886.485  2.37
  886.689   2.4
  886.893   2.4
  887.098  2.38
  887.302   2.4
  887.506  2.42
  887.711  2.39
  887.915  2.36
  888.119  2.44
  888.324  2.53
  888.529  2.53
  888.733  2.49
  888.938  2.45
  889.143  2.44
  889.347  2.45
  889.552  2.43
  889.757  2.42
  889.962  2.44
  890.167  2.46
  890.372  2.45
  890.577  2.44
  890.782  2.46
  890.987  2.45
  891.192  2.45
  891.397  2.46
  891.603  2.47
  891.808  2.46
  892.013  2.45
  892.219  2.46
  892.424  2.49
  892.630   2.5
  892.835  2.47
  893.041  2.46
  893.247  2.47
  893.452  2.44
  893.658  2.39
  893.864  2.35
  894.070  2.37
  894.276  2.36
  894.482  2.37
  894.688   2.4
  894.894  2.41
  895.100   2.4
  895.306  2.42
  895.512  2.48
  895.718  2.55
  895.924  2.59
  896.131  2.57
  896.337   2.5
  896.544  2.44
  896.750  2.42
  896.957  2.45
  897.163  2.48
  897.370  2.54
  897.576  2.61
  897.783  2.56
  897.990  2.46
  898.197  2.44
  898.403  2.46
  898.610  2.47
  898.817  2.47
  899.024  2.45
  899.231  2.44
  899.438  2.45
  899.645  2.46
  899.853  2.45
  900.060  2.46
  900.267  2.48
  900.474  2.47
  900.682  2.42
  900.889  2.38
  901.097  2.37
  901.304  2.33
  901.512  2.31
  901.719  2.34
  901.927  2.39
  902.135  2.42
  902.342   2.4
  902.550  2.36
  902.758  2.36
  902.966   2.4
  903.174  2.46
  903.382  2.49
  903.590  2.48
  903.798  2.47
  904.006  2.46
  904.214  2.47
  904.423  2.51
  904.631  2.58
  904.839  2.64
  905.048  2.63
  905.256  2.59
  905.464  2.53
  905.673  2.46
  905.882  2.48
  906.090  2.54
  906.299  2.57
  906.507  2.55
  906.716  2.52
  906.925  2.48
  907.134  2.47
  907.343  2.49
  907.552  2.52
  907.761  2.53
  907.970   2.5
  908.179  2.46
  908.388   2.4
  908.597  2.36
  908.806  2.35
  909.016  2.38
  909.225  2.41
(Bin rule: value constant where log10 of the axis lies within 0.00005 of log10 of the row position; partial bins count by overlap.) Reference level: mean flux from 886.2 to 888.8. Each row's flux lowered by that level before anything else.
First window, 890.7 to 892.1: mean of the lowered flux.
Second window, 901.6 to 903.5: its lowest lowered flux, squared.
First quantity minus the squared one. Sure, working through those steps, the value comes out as 0.031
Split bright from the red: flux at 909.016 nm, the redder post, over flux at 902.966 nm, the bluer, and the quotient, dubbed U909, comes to 0.992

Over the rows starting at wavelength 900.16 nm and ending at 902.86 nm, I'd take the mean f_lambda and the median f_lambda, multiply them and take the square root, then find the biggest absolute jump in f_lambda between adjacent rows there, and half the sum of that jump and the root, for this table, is 1.22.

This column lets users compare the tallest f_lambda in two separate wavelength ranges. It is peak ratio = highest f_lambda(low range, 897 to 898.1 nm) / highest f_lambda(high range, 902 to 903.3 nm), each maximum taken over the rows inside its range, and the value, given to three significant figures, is 1.06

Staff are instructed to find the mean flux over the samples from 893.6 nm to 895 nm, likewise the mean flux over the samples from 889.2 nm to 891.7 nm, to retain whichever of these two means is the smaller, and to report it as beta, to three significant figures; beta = 2.38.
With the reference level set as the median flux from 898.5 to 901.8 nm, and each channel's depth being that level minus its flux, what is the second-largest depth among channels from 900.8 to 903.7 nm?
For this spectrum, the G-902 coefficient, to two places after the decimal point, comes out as 0.12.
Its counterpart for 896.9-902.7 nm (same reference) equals 0.12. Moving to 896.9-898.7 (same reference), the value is 0.00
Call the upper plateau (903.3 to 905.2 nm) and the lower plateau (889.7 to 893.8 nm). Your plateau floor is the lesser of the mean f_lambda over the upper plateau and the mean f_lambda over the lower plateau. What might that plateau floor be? 2.45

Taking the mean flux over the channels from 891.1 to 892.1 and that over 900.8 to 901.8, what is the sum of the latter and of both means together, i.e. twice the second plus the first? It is 7.15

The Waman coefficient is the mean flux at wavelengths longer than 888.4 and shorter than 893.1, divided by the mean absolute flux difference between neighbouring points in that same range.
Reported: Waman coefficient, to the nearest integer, 155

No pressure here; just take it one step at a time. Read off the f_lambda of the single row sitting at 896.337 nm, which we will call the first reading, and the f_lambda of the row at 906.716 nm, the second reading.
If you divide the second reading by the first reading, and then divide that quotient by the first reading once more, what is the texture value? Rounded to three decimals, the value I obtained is 0.403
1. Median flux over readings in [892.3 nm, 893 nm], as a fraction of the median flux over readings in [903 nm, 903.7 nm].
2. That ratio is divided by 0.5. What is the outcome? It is 2.01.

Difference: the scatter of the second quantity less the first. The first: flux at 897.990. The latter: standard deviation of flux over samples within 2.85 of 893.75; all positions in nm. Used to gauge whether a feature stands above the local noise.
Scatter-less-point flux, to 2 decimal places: -2.40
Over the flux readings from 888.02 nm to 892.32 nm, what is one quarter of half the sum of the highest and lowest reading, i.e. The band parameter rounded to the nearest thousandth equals 0.619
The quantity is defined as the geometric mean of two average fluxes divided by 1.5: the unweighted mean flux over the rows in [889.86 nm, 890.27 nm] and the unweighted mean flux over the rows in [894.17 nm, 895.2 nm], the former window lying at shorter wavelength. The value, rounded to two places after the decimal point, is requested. 1.61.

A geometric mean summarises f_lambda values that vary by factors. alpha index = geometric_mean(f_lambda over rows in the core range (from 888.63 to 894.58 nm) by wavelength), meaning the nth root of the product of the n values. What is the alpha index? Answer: 2.44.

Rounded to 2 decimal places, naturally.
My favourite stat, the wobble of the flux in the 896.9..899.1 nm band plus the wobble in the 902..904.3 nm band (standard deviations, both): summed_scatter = 0.10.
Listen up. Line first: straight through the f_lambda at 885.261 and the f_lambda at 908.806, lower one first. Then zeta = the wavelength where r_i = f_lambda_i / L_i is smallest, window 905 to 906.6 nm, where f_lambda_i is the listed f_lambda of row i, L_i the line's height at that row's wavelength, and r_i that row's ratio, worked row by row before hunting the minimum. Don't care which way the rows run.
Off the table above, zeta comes 905.673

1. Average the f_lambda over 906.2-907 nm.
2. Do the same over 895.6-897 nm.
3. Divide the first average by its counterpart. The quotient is 1.01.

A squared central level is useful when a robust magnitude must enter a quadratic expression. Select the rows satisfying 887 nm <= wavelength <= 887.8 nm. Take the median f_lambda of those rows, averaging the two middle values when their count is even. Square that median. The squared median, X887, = 5.7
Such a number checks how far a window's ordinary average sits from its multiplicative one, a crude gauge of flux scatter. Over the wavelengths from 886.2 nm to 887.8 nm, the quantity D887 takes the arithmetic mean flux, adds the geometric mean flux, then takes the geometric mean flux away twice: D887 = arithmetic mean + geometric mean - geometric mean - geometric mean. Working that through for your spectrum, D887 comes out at 0.0001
